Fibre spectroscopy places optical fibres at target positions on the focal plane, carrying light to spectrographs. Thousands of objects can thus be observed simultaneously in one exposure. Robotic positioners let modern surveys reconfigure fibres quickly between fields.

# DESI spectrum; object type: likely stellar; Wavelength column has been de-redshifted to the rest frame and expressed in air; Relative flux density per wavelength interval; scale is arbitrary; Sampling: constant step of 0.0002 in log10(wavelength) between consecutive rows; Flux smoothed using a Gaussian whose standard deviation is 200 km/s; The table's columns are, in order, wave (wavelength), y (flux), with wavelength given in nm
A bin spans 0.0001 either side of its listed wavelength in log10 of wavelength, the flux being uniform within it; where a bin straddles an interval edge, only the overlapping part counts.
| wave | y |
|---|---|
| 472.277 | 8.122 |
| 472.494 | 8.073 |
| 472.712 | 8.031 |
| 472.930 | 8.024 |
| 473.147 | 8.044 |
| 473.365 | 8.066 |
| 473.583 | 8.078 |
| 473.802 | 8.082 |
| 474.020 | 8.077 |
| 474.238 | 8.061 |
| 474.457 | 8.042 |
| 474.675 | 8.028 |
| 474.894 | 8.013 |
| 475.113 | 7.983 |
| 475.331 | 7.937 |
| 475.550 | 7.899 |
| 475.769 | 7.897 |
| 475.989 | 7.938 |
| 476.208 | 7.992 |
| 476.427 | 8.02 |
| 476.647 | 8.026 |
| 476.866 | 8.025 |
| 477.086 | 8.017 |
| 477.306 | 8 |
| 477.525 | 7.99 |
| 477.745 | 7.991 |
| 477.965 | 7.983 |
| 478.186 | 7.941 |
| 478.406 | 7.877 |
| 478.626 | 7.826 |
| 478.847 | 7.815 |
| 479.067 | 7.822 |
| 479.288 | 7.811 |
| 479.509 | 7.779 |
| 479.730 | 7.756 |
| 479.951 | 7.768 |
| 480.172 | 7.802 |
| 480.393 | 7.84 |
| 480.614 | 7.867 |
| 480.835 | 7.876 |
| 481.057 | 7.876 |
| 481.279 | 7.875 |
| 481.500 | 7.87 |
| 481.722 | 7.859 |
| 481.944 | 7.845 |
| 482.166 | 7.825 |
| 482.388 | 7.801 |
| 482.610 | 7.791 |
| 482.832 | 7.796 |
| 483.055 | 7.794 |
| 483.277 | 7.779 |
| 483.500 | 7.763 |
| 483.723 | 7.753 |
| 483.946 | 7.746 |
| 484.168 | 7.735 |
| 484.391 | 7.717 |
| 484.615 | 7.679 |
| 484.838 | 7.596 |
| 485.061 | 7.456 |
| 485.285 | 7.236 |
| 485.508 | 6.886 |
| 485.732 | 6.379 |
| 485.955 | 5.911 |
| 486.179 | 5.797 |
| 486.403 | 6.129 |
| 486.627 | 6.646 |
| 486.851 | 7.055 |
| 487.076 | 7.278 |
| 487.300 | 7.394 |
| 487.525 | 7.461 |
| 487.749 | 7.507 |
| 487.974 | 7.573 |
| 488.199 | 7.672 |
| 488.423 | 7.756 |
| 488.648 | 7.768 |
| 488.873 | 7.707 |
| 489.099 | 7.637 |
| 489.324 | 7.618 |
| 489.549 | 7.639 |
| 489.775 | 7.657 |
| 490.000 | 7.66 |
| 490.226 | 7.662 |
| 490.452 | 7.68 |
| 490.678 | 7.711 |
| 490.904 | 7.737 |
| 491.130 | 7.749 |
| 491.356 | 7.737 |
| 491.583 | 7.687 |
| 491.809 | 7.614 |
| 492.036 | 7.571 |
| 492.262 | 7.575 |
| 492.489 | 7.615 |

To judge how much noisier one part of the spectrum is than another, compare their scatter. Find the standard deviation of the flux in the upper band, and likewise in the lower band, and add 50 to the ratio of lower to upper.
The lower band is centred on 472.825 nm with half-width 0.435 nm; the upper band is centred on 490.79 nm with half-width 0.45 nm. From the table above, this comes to 50.7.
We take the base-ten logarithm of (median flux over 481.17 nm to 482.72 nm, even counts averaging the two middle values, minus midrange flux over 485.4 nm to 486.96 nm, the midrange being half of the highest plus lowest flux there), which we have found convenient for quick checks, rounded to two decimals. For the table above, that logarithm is 0.15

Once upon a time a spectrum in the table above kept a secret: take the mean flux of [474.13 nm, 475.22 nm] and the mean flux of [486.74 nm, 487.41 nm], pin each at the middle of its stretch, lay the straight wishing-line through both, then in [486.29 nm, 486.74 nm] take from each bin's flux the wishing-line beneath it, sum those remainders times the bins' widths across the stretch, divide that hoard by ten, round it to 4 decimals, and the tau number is -0.0399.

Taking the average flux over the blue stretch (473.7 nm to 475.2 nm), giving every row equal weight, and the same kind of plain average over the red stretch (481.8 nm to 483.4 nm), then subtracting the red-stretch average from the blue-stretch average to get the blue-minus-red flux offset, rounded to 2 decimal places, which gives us 0.24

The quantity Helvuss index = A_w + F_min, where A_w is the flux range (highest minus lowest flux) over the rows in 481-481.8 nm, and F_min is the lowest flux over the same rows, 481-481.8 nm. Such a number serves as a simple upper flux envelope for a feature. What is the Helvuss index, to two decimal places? 7.88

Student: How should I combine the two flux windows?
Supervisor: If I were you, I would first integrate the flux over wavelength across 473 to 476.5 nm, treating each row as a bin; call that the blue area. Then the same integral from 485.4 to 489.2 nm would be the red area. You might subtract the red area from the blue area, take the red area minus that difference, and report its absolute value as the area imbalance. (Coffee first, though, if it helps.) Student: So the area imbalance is 26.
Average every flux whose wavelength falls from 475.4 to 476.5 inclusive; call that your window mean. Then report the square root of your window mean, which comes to 2.82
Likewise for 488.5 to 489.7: 2.77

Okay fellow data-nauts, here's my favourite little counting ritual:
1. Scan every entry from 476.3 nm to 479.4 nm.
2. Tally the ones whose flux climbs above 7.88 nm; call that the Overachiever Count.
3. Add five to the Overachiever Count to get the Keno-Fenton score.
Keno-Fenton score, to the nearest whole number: 14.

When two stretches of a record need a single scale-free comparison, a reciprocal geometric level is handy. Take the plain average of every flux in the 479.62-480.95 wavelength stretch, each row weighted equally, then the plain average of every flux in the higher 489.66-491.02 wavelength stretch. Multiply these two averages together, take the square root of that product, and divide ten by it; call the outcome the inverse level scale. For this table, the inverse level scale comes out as 1.29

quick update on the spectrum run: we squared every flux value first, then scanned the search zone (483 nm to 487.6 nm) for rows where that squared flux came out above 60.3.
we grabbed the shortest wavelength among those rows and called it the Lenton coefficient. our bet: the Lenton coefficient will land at 483.055 nm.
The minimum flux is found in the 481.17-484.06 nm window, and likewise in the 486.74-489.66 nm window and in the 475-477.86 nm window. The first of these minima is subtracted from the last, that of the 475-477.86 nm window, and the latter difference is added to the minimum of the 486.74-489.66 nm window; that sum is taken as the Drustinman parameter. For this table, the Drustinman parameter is 7.2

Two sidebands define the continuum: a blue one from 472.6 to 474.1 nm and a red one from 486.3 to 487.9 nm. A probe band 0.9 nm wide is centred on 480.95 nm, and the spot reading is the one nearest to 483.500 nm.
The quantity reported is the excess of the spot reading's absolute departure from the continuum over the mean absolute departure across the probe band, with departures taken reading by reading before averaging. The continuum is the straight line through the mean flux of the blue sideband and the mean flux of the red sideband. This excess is 0.07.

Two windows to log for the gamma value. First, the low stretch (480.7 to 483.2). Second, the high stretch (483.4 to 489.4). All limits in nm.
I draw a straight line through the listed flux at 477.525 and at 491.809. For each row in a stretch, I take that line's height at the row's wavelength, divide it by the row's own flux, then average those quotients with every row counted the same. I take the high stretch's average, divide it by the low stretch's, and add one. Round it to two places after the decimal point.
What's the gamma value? 2.07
